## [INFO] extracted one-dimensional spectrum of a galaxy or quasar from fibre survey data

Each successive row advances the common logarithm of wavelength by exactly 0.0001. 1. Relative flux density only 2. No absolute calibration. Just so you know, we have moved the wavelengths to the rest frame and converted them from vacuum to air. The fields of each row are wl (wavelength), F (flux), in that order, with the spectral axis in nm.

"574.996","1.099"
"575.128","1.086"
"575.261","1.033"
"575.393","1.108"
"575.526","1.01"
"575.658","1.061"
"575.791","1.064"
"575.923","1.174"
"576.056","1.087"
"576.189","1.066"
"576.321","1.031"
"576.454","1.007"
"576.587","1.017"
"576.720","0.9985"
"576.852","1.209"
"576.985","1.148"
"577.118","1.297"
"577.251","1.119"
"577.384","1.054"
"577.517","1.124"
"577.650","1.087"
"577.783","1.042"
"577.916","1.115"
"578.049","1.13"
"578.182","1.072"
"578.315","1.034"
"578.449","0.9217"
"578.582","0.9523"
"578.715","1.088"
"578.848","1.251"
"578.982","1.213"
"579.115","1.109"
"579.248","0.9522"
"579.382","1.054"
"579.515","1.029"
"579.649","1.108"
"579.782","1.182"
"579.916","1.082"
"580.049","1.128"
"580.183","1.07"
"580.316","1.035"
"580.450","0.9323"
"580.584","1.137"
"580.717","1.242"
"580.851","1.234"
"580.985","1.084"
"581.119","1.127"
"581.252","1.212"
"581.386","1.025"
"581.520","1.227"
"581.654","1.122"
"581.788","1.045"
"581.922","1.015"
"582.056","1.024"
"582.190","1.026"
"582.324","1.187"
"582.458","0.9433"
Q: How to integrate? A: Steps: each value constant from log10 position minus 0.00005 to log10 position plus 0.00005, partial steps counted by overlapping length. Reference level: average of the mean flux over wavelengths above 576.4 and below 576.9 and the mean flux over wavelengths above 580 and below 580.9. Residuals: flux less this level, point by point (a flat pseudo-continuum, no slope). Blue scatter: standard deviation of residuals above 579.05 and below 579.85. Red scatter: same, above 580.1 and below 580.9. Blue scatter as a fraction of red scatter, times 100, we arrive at 66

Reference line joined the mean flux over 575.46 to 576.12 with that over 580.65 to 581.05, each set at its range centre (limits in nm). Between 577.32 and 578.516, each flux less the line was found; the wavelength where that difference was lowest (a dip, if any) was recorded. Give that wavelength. 578.449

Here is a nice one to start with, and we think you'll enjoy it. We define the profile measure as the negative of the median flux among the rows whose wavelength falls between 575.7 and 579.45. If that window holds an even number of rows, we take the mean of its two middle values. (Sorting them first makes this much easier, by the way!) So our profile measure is -1.08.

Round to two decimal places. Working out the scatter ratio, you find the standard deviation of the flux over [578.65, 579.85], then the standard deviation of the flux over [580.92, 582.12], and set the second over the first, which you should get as 0.86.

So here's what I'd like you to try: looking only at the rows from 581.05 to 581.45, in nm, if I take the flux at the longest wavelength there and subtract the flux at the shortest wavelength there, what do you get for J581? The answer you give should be -0.10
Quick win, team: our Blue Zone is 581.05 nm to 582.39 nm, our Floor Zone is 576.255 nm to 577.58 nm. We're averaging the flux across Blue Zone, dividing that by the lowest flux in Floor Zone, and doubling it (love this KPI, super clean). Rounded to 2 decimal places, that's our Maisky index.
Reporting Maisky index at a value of 2.21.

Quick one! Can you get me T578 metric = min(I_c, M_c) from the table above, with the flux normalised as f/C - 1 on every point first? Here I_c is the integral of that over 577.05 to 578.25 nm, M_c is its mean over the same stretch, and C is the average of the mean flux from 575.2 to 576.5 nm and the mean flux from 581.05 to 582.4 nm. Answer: 0.030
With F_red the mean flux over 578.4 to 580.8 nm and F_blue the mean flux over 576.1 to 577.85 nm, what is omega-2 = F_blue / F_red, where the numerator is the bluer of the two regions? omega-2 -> 1.01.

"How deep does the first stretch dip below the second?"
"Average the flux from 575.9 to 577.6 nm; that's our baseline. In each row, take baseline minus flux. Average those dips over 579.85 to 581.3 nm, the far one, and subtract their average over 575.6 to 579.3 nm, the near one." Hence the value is -0.03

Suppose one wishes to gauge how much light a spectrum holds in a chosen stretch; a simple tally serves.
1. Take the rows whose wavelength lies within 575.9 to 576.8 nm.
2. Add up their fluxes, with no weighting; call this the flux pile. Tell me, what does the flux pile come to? 7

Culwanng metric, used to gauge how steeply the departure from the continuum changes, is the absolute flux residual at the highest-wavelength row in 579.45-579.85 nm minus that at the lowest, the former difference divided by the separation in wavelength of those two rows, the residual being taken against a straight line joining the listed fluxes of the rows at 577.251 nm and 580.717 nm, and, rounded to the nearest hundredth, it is -0.54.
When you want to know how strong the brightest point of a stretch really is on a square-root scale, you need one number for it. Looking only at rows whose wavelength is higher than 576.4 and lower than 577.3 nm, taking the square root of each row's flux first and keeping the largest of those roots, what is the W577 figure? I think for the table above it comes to 1.14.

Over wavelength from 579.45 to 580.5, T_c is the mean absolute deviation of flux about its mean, 0.054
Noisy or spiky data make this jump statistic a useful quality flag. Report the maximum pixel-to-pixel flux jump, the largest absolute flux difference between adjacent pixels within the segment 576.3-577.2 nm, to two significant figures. 0.21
